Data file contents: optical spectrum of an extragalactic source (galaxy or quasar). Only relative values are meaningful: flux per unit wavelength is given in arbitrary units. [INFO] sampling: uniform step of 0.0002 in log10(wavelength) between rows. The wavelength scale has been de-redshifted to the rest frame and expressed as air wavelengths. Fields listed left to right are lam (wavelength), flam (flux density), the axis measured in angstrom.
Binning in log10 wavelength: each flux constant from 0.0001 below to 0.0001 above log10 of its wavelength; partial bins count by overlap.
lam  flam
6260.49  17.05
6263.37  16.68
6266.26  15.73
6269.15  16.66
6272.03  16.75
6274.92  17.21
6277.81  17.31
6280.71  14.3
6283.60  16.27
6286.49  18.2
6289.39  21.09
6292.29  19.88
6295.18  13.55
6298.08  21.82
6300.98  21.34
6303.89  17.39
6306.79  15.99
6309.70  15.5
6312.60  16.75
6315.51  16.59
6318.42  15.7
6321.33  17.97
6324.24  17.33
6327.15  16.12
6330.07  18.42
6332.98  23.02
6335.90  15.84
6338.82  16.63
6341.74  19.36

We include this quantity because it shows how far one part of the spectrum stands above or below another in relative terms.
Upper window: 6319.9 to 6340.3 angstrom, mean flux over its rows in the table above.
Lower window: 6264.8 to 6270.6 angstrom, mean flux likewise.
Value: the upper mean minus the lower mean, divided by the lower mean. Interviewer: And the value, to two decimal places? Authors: 0.11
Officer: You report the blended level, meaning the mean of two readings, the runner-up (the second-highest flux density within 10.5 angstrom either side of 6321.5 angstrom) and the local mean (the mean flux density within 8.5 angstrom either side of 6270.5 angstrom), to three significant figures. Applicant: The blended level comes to 17.3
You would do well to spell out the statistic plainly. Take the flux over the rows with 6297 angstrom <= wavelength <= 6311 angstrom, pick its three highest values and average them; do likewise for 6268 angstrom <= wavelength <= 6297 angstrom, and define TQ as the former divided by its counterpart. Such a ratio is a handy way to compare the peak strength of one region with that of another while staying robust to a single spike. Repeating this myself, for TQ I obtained 1.02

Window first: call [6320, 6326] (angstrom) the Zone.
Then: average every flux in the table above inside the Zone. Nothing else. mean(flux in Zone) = 17.6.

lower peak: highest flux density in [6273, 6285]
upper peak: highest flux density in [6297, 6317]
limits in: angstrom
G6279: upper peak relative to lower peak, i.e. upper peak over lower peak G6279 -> 1.26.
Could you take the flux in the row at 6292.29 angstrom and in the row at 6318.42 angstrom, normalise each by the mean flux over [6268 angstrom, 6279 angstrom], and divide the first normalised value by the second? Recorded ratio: 1.3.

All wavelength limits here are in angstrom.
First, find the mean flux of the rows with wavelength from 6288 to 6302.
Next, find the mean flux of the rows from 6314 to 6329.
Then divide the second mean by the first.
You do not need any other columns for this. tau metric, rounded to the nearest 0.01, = 0.86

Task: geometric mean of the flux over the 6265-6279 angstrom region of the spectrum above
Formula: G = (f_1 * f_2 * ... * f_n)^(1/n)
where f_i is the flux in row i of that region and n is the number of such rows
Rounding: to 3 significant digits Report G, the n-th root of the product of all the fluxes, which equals 16.7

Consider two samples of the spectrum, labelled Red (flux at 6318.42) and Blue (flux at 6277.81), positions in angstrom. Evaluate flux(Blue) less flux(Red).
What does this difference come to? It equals 1.6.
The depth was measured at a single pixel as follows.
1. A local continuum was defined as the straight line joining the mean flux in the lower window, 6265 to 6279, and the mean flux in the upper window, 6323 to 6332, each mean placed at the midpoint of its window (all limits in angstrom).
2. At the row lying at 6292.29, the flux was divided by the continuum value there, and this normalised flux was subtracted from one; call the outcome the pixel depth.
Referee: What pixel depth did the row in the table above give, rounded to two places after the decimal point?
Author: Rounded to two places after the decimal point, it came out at -0.17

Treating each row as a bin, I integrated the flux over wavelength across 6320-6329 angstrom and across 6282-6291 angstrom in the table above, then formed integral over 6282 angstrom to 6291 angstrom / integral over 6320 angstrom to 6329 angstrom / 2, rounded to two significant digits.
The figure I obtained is 0.54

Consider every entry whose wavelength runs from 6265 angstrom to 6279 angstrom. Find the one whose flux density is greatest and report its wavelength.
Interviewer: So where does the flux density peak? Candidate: 6277.81 angstrom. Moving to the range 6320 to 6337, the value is 6332.98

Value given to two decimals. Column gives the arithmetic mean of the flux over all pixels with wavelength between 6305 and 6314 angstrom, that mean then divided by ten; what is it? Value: 1.61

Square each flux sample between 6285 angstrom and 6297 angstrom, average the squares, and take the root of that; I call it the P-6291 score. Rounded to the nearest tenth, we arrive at 18.4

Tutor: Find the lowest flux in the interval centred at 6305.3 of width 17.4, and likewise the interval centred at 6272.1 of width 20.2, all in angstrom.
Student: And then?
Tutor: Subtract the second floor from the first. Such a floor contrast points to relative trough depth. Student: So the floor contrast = 1.20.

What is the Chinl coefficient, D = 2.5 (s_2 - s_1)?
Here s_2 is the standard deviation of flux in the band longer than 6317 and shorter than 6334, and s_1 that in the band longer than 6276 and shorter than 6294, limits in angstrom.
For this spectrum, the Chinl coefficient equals 0.4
